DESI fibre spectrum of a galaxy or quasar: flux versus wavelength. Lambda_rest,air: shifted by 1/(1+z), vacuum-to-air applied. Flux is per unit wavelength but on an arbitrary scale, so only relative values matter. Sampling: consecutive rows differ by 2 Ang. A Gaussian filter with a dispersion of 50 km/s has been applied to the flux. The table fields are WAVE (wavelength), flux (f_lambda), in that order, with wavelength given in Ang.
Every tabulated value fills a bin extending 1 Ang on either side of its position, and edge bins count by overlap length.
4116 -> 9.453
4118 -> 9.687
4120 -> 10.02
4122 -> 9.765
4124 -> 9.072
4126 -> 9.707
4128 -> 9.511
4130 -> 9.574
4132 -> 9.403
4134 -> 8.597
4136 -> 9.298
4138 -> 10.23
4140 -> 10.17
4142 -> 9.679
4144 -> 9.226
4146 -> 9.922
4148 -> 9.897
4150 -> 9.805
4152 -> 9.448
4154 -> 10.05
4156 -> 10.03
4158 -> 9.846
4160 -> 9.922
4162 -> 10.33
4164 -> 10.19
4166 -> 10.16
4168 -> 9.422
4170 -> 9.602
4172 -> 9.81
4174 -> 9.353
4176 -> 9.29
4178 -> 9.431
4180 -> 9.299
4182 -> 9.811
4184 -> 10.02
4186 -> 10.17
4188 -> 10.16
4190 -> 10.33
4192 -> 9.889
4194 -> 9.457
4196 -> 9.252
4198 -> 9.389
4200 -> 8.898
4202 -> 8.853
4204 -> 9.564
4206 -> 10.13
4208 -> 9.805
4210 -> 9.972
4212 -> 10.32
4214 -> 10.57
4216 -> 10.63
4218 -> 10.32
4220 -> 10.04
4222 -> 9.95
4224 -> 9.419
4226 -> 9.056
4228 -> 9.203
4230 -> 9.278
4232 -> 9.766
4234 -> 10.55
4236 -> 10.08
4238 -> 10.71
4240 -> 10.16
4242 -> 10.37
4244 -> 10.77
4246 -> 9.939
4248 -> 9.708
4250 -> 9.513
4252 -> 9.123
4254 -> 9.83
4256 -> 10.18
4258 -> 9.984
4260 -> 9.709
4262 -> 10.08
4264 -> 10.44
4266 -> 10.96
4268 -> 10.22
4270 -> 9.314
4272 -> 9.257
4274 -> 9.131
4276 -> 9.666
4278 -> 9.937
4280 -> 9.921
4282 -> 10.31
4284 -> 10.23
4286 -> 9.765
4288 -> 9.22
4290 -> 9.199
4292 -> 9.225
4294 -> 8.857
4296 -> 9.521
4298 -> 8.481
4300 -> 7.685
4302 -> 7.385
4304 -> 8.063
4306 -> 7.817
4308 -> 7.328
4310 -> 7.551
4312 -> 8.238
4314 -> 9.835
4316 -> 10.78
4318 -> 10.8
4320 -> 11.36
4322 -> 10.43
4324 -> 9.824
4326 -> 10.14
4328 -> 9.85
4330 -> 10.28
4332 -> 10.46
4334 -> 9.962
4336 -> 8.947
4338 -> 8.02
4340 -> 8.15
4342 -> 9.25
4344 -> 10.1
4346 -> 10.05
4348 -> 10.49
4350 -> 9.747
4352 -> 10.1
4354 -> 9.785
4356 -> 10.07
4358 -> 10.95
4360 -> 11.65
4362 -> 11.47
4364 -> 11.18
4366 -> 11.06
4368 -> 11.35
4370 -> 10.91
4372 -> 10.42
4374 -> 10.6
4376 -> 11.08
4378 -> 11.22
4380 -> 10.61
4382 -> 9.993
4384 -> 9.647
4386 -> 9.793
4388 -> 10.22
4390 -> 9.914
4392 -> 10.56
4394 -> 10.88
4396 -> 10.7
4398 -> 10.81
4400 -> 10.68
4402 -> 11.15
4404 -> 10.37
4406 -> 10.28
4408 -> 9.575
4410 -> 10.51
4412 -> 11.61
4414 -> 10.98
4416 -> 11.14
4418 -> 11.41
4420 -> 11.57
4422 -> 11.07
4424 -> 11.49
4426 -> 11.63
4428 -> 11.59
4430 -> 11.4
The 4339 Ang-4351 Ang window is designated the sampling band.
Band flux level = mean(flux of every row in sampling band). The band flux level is 9.6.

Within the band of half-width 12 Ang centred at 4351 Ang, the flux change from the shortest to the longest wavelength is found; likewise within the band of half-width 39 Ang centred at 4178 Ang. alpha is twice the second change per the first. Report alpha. 0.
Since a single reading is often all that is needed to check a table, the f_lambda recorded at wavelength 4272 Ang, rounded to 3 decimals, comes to 9.257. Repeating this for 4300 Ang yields 7.685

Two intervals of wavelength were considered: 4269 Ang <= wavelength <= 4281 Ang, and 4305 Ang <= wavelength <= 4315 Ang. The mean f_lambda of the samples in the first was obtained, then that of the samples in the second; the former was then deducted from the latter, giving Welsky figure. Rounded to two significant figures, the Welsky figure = -1.4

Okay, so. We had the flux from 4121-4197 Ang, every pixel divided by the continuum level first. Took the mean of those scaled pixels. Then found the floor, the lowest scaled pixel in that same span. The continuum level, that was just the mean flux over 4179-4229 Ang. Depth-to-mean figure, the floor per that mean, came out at 0.89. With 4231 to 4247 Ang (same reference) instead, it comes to 0.95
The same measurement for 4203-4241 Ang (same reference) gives 0.91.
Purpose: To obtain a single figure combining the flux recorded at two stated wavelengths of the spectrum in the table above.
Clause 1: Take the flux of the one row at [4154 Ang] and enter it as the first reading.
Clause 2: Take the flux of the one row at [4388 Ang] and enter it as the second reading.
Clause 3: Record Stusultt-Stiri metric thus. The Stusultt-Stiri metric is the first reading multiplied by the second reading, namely 103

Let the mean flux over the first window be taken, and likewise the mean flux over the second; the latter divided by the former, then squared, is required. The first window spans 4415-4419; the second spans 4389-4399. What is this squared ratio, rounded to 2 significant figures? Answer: 0.88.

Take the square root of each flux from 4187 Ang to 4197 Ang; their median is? 3.14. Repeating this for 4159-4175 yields 3.14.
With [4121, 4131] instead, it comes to 3.09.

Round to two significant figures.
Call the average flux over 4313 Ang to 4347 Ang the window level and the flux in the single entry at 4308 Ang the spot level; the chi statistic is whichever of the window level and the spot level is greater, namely 9.9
